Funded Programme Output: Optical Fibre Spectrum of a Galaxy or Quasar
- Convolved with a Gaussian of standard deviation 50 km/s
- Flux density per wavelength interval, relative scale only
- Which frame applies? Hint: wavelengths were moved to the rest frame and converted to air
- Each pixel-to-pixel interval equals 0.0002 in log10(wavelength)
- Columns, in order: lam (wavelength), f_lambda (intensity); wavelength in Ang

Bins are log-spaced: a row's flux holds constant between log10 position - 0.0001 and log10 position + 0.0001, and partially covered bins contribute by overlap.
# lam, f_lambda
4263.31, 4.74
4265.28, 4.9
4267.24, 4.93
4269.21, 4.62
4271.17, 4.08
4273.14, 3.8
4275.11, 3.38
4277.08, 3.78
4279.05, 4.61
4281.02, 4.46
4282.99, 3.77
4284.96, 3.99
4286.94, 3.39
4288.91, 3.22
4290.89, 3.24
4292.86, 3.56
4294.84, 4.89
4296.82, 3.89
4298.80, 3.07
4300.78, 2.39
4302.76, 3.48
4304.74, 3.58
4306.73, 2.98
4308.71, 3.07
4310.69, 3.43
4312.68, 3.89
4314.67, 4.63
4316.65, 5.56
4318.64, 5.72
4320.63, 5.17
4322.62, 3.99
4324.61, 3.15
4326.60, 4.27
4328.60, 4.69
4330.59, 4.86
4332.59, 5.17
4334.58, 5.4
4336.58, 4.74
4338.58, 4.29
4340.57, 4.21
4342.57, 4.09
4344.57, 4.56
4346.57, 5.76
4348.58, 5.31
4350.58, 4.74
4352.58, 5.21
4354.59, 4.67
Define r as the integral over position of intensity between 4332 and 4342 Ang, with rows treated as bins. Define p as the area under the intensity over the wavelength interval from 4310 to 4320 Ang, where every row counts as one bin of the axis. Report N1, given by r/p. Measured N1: 1.00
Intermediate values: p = 47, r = 47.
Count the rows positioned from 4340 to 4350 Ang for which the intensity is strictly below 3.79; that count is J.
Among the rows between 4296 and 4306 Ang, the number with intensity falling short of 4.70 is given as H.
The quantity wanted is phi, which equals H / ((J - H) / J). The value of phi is 0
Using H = 5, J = 0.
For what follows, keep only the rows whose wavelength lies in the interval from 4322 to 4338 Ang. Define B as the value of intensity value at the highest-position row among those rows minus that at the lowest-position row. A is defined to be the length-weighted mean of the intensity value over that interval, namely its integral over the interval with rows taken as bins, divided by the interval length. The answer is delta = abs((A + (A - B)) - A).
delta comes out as 3.8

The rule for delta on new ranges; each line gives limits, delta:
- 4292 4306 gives 3.5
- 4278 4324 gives 4.5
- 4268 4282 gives 4.3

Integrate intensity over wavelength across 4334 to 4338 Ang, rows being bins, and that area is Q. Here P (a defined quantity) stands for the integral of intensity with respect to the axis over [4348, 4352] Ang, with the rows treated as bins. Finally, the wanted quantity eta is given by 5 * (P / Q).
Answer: 5.1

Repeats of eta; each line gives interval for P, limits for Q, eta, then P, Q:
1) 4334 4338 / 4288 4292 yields 7.6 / 19.8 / 13.0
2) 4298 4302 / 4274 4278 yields 3.9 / 11.0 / 14.3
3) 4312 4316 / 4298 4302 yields 8.0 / 17.6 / 11.0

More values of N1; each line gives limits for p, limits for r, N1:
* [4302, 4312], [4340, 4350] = 1.45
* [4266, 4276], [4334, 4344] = 1.08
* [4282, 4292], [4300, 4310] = 0.89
